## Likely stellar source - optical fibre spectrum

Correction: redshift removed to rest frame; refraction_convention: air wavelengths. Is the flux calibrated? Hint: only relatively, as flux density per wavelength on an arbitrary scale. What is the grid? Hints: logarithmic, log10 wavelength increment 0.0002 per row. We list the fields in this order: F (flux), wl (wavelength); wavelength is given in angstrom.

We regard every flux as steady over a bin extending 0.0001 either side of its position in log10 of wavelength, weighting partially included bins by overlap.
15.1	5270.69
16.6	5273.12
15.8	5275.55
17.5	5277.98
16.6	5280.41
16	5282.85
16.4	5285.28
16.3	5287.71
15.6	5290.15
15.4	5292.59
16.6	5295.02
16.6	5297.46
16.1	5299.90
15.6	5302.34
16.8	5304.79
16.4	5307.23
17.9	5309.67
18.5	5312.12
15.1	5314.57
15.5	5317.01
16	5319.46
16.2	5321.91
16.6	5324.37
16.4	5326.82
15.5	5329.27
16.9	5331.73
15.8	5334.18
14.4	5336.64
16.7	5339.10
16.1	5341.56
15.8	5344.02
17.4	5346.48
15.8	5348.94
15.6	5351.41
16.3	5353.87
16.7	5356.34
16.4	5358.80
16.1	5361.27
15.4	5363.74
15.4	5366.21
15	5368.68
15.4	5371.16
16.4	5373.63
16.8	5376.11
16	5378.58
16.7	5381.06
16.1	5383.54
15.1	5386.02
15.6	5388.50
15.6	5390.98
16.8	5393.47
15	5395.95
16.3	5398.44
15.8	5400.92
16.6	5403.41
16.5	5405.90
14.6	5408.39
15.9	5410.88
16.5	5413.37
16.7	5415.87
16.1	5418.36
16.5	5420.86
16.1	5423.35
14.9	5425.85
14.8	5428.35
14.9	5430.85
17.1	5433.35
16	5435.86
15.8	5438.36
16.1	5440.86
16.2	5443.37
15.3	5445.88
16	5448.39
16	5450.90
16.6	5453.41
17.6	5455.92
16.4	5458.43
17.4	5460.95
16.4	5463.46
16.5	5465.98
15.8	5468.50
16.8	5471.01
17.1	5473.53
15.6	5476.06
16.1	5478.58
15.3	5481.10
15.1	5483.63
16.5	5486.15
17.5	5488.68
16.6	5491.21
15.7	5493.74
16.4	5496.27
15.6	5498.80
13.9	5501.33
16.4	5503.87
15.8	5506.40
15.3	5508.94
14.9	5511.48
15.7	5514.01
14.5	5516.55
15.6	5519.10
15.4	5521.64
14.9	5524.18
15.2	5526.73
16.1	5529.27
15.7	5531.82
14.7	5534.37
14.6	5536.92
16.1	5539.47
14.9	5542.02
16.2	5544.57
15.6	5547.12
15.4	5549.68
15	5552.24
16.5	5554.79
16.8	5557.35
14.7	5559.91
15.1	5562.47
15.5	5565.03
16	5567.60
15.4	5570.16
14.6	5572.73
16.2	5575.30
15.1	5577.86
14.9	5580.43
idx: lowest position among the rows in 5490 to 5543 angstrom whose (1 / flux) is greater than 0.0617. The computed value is 5493.74 angstrom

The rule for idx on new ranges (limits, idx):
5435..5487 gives 5435.86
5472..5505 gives 5476.06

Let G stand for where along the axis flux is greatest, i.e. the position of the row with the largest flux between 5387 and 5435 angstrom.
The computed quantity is 5433.35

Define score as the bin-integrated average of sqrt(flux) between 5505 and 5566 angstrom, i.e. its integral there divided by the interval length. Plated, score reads 3.93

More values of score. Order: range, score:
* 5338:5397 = 4.00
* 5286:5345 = 4.02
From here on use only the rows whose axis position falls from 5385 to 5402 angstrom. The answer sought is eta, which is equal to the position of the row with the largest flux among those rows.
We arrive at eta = 5393.47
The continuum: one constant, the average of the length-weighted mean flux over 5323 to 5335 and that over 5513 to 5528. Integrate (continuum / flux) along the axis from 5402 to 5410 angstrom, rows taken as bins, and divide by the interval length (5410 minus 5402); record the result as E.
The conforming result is 0.99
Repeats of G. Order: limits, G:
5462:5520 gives 5488.68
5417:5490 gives 5455.92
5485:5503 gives 5488.68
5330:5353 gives 5346.48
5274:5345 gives 5312.12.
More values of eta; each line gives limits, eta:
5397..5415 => 5403.41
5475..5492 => 5488.68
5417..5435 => 5433.35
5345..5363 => 5346.48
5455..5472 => 5455.92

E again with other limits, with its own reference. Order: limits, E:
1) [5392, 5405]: 0.98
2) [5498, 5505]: 1.04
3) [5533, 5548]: 1.03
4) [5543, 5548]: 0.99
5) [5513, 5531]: 1.03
